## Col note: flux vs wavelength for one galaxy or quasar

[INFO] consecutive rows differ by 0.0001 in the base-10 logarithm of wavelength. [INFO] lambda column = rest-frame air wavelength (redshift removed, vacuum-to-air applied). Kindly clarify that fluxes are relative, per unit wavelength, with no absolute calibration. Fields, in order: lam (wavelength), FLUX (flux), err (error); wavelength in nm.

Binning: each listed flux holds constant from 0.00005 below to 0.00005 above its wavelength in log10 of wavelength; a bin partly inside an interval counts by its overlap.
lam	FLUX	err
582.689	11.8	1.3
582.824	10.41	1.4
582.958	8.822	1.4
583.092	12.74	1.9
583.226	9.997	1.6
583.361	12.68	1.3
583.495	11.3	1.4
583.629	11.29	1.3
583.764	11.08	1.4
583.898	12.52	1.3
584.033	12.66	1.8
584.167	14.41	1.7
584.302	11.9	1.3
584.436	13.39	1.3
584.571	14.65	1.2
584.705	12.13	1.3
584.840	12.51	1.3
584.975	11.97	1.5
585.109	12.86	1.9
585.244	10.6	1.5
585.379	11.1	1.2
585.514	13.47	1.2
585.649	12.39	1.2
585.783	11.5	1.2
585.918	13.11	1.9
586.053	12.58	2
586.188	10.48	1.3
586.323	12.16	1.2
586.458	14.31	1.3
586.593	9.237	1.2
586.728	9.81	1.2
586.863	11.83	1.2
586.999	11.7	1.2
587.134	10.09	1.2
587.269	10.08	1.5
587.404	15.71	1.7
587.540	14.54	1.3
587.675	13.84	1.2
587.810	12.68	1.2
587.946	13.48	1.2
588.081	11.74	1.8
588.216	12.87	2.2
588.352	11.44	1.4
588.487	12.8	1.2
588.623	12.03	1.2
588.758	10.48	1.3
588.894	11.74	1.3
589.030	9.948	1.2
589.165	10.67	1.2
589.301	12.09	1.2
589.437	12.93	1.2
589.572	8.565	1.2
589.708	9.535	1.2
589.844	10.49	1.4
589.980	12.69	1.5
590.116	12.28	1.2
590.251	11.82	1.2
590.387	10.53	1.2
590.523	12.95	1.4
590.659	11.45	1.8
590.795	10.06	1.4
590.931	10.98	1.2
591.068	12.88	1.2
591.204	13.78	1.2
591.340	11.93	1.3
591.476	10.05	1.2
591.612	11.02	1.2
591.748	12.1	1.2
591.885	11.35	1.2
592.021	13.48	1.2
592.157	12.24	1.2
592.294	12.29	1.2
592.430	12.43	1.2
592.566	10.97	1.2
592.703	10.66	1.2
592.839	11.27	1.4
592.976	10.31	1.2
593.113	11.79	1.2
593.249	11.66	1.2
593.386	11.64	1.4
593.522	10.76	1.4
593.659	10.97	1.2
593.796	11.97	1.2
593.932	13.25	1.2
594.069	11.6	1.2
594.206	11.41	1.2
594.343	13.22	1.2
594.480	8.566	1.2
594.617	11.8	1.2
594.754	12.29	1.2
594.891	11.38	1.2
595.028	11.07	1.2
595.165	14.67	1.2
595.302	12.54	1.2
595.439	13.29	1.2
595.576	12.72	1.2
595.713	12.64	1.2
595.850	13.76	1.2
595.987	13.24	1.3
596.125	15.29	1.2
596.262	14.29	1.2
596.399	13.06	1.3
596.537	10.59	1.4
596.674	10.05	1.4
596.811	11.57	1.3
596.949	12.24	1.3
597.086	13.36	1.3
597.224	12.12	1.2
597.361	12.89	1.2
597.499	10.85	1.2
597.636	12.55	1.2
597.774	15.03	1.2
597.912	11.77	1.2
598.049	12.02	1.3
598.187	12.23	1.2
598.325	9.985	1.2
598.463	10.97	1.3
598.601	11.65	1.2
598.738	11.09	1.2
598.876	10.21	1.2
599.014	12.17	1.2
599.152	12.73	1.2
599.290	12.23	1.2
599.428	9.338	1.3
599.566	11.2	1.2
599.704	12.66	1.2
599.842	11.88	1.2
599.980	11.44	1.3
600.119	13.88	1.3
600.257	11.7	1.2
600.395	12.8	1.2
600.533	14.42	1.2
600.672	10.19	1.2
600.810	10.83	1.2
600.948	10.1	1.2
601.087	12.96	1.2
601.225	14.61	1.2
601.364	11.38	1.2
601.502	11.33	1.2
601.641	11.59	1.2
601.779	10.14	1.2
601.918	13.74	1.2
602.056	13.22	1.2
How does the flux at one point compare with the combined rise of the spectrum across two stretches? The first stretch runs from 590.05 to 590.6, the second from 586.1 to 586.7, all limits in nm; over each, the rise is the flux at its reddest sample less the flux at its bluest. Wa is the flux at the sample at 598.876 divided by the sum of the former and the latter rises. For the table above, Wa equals -18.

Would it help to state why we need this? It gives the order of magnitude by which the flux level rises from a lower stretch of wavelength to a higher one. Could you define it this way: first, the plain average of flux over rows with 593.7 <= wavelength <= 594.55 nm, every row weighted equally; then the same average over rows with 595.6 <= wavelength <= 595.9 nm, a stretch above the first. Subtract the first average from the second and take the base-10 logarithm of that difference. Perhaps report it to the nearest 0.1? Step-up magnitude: 0.2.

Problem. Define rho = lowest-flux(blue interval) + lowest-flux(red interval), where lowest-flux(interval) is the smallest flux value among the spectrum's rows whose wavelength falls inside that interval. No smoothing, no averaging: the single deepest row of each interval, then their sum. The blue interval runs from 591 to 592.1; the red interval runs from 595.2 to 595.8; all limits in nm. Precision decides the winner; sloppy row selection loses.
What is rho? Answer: 22.6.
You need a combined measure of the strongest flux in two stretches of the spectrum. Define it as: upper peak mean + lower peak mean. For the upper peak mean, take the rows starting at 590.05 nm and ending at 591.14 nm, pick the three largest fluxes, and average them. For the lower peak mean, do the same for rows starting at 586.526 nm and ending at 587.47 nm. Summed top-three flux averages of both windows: 25.8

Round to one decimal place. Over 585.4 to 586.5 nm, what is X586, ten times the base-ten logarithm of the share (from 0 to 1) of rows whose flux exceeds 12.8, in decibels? -4.3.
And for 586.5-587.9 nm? -5.2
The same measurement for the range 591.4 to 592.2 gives -7.8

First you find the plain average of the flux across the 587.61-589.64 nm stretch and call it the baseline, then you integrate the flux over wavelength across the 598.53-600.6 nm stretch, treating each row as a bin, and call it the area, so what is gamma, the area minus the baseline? 12.9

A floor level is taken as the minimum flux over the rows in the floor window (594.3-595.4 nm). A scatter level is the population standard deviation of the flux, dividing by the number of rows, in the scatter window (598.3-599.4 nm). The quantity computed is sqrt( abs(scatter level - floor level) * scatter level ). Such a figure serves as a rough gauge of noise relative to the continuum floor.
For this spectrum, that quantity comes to 2.66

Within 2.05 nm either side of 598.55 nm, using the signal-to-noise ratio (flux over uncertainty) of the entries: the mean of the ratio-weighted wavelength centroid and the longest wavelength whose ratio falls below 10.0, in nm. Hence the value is 599.42 nm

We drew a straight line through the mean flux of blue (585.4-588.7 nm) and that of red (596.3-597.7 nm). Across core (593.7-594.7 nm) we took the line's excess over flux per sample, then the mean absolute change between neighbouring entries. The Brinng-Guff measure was 2.1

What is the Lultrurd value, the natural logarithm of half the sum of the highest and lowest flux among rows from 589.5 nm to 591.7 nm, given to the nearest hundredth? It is 2.41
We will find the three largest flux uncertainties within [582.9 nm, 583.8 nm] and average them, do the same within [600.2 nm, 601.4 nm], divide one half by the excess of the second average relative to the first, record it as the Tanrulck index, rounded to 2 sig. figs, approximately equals -1.2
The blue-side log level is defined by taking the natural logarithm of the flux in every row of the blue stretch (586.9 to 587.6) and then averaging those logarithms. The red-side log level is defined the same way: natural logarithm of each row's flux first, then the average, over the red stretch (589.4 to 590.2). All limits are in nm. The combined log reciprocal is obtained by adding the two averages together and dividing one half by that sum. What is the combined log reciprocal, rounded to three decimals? 0.102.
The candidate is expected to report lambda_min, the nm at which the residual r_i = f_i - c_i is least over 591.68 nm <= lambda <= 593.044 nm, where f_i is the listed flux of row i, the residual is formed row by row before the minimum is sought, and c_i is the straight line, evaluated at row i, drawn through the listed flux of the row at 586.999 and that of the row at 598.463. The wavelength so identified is 592.976 nm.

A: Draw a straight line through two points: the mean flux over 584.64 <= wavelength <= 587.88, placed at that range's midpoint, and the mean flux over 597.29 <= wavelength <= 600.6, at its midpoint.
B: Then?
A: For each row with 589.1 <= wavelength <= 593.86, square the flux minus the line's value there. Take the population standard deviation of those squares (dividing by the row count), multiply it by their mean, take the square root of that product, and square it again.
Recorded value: 4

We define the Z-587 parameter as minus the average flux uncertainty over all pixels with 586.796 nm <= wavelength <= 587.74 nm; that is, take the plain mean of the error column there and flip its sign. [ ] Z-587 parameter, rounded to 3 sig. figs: -1.33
